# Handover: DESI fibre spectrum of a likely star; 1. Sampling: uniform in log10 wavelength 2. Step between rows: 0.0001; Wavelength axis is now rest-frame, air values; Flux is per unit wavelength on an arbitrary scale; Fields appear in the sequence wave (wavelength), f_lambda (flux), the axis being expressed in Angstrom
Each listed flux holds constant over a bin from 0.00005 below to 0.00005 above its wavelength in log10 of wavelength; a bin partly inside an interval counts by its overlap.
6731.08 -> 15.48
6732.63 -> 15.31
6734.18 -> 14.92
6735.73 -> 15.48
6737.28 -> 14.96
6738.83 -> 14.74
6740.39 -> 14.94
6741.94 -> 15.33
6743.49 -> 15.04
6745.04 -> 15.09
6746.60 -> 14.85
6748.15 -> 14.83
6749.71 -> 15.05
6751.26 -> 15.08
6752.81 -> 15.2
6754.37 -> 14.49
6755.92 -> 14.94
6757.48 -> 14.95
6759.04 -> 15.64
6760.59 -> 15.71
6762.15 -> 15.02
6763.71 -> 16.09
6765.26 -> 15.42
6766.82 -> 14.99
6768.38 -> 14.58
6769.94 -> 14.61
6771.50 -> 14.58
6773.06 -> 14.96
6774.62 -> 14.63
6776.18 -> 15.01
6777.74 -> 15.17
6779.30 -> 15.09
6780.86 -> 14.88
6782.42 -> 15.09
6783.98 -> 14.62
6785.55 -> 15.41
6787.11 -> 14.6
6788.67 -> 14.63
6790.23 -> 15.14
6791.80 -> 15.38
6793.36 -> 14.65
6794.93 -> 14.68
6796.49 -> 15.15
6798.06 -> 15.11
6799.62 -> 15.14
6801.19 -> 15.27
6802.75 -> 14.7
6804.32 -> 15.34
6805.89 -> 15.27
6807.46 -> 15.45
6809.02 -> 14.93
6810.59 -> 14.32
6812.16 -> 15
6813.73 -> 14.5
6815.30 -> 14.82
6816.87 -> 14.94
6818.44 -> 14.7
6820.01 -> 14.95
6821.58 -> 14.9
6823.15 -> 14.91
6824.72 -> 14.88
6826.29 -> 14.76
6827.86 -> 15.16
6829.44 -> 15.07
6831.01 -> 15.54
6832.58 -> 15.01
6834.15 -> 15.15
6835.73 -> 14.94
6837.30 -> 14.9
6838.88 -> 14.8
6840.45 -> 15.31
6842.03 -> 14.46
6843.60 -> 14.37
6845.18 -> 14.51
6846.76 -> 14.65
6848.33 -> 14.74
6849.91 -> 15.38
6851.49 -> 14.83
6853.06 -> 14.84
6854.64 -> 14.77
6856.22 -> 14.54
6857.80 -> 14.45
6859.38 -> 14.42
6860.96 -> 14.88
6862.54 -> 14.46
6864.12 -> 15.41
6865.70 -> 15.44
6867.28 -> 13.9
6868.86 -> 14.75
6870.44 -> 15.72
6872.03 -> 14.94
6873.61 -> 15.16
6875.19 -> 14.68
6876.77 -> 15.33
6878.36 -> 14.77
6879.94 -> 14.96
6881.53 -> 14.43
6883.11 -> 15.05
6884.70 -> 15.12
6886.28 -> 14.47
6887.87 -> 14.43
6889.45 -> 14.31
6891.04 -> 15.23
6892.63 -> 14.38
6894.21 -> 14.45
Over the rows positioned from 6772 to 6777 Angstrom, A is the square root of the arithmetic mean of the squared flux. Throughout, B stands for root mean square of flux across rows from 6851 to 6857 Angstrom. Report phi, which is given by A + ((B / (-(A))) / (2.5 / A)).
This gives 8.97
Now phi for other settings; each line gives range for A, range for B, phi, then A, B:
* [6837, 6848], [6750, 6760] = 8.70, 14.7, 15.1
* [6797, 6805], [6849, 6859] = 9.19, 15.1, 14.8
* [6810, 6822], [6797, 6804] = 8.75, 14.8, 15.1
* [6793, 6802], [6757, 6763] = 8.87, 15.0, 15.3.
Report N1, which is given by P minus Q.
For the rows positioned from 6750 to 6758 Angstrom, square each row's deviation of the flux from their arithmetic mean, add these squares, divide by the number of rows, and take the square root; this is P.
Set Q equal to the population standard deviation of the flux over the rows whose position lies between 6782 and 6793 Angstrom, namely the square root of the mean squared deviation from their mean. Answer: -0.09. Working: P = 0.241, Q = 0.33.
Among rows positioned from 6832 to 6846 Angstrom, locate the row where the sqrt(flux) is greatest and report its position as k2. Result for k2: 6840.45 Angstrom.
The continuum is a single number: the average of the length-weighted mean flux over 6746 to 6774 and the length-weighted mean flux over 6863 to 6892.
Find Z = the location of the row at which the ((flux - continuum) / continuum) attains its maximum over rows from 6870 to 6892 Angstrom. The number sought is 6870.44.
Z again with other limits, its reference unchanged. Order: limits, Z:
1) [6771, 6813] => 6807.46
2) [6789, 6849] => 6831.01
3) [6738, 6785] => 6763.71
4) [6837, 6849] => 6840.45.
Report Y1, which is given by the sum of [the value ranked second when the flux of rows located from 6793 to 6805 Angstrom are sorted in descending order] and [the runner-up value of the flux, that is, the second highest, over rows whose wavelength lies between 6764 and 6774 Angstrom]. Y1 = 30.3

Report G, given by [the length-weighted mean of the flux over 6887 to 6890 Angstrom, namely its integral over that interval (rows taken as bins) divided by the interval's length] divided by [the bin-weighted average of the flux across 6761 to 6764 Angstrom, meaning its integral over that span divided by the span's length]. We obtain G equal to 0.93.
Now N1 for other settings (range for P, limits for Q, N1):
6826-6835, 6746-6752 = 0.12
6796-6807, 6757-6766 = -0.20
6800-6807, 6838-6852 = -0.08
